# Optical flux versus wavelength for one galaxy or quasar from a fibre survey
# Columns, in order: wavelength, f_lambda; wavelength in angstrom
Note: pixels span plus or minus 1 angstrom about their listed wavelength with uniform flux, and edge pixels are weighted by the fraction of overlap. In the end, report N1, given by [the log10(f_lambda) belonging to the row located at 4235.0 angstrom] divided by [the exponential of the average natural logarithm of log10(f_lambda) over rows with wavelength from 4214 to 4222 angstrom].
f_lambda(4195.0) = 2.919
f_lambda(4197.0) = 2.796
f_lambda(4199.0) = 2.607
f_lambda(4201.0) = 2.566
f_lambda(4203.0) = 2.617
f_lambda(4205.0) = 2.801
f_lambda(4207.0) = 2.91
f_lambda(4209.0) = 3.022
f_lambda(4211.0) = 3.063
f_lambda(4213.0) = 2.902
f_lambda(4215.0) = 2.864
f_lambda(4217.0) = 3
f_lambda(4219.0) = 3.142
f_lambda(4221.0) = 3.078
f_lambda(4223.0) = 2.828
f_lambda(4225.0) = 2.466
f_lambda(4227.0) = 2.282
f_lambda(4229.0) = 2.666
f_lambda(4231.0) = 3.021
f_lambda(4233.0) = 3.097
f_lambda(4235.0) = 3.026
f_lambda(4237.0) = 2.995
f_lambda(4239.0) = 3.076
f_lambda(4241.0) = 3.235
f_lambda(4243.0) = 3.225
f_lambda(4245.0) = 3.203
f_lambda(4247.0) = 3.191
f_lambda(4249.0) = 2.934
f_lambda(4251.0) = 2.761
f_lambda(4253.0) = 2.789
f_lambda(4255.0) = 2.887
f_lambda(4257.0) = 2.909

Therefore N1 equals 1.00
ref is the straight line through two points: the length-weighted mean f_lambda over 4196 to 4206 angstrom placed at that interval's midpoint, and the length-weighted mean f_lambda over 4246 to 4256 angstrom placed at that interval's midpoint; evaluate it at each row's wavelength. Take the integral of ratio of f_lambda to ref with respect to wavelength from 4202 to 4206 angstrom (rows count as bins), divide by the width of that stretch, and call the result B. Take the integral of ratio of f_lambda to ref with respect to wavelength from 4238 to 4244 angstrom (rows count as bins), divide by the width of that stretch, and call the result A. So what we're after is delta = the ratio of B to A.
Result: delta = 0.91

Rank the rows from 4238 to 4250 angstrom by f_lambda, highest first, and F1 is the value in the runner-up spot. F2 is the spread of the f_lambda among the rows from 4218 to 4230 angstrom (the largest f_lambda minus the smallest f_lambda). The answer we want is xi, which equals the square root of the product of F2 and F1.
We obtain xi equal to 1.7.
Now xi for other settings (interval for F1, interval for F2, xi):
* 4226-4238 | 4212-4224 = 1.0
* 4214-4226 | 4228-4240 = 1.2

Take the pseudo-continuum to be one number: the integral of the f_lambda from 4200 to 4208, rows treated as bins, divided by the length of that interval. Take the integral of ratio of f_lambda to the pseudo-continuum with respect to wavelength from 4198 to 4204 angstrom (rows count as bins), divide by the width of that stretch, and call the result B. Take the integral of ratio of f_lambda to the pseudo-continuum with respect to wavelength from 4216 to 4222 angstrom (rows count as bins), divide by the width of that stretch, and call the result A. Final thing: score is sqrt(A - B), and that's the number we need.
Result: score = 0.42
